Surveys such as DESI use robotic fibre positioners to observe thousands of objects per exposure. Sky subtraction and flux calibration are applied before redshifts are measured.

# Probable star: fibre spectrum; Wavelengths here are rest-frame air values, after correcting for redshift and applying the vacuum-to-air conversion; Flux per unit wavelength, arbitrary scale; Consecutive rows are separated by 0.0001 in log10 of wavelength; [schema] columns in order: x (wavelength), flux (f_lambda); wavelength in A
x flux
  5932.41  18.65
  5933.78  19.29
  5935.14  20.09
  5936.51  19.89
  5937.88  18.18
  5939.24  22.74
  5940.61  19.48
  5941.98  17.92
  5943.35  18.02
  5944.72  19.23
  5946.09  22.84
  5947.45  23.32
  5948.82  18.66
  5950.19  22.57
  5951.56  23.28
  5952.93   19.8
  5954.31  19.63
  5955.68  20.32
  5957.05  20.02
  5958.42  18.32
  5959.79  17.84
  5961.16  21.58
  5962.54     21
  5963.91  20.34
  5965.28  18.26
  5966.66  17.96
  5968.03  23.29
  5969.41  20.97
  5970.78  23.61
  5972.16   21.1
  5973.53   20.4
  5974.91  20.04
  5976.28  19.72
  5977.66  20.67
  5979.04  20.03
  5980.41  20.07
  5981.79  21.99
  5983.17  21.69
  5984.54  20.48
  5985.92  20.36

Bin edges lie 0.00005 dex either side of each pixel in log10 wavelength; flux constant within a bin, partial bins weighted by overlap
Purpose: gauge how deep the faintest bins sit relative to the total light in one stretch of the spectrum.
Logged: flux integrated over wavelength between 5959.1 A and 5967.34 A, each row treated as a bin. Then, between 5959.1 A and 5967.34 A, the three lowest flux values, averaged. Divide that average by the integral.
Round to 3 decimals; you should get 0.112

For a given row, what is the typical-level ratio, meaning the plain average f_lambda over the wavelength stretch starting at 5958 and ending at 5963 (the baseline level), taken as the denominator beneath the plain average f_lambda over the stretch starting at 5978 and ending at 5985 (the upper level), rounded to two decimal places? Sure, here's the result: 1.06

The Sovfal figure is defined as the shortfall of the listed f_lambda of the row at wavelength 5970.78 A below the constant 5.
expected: -19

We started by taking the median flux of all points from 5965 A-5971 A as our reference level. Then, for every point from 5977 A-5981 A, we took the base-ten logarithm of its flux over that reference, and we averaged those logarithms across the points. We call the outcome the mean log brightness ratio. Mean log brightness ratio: -0.015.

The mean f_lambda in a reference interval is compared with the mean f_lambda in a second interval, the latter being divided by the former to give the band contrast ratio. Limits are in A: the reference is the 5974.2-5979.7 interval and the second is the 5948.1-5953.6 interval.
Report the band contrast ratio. 1.05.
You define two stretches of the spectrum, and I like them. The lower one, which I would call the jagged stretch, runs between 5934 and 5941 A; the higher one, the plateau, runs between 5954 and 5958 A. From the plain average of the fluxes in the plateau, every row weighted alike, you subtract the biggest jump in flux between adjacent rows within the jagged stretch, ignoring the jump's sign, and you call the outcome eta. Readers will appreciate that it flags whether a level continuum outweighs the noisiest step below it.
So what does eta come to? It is 15.4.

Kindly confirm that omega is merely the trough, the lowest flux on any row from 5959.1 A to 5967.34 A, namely 17.84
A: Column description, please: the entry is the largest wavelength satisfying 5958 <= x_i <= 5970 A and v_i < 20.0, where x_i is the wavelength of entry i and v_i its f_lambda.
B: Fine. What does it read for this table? 5966.66 A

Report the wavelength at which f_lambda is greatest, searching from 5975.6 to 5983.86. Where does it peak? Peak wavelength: 5981.79 A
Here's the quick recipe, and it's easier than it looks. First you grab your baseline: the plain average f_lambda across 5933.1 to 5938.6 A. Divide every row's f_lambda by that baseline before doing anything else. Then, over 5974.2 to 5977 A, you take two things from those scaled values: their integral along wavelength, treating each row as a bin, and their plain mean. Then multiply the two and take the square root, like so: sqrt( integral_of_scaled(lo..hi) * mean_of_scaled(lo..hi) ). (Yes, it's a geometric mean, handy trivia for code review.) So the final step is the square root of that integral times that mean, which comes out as 1.7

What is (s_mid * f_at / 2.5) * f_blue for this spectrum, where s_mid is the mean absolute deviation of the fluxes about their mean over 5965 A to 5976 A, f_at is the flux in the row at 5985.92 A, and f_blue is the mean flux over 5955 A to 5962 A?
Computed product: 246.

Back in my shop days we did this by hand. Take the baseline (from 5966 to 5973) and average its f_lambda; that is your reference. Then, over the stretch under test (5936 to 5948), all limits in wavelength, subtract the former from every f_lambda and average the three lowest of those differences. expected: -3.3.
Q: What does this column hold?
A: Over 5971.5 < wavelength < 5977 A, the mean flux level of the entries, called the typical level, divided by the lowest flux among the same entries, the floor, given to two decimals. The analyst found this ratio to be 1.03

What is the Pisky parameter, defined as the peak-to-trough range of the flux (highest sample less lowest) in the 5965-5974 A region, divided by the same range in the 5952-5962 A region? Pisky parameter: 1.51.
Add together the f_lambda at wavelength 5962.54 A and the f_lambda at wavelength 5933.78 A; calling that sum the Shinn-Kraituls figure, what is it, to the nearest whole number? 40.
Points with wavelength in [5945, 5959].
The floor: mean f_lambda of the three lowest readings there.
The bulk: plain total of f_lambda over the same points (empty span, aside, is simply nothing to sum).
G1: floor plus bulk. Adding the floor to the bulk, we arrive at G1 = 228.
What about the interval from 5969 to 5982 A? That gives 229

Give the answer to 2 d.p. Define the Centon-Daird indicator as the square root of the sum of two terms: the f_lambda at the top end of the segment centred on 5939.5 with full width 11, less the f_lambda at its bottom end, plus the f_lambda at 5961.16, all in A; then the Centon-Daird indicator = 4.55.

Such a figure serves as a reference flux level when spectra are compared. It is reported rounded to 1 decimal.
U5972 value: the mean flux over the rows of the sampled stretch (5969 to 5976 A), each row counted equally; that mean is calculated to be 21.2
